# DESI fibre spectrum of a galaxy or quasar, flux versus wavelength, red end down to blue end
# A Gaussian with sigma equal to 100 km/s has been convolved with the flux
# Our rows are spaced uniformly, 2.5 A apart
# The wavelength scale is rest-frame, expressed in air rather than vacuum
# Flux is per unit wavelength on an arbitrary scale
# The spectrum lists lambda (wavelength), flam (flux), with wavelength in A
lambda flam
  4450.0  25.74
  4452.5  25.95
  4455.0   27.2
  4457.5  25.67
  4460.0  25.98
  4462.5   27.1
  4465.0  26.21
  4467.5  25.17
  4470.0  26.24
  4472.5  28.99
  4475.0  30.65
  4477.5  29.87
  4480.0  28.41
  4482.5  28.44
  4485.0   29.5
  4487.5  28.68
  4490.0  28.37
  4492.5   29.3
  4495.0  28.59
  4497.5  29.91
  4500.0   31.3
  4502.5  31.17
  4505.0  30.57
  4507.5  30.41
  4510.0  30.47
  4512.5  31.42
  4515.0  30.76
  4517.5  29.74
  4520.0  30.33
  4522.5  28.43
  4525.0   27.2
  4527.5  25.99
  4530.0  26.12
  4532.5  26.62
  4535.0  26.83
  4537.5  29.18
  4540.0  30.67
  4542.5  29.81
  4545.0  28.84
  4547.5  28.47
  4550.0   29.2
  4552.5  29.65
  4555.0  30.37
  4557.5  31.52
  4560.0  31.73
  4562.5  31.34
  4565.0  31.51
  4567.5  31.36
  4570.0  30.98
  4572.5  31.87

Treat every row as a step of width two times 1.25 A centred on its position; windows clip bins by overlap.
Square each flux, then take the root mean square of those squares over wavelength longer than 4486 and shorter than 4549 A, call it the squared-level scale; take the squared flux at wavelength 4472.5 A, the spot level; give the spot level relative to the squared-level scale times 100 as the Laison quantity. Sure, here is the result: 98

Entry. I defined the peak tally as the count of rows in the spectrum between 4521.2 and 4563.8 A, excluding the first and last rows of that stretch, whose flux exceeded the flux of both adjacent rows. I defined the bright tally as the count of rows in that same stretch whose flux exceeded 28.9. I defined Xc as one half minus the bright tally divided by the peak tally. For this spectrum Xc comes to -4.0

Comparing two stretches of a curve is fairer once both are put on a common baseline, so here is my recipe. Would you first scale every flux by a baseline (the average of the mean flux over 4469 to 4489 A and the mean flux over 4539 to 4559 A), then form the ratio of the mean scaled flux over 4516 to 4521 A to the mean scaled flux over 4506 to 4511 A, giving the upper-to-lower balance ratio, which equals 0.99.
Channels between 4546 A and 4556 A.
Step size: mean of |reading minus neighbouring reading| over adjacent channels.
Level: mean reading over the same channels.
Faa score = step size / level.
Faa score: 0.022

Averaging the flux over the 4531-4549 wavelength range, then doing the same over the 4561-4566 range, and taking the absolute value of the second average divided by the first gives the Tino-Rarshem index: 1.10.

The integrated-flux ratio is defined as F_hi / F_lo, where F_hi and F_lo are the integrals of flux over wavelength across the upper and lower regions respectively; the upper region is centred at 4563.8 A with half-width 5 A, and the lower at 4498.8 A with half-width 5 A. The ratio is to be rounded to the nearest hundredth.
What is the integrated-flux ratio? 1.04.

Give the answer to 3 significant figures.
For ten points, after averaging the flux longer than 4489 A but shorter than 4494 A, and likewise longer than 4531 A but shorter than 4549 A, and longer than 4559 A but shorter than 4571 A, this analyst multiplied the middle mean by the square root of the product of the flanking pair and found 861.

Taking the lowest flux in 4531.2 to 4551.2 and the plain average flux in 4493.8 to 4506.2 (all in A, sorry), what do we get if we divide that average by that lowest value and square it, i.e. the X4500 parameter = 1.3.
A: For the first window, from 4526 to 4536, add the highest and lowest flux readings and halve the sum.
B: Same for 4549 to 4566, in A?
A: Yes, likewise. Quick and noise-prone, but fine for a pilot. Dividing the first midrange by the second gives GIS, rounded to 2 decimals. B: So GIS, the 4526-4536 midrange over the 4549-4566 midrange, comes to 0.87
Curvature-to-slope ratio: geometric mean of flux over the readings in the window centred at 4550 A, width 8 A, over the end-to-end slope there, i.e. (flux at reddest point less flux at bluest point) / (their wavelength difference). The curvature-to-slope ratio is 123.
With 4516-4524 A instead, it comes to -113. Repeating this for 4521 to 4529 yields -56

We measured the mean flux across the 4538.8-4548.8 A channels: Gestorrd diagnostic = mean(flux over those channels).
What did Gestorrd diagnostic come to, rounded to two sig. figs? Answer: 29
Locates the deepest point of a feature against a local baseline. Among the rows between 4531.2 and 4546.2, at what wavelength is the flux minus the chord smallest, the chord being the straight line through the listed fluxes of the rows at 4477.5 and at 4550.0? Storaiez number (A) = 4532.5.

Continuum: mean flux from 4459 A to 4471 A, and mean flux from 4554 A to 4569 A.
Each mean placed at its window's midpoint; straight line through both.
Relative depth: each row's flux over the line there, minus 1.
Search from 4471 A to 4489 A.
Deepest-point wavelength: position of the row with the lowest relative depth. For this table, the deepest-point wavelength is 4487.5 A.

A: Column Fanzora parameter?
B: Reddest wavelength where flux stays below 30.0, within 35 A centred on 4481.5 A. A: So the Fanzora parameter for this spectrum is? 4497.5 A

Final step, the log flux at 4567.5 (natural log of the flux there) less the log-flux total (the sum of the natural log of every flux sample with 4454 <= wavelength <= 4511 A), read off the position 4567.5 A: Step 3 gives -73.6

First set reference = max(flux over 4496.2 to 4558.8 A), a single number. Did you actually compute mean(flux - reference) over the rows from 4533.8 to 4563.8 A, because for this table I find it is -1.7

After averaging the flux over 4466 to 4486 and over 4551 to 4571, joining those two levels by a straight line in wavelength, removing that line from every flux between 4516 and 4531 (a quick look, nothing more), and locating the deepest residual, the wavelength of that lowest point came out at 4527.5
